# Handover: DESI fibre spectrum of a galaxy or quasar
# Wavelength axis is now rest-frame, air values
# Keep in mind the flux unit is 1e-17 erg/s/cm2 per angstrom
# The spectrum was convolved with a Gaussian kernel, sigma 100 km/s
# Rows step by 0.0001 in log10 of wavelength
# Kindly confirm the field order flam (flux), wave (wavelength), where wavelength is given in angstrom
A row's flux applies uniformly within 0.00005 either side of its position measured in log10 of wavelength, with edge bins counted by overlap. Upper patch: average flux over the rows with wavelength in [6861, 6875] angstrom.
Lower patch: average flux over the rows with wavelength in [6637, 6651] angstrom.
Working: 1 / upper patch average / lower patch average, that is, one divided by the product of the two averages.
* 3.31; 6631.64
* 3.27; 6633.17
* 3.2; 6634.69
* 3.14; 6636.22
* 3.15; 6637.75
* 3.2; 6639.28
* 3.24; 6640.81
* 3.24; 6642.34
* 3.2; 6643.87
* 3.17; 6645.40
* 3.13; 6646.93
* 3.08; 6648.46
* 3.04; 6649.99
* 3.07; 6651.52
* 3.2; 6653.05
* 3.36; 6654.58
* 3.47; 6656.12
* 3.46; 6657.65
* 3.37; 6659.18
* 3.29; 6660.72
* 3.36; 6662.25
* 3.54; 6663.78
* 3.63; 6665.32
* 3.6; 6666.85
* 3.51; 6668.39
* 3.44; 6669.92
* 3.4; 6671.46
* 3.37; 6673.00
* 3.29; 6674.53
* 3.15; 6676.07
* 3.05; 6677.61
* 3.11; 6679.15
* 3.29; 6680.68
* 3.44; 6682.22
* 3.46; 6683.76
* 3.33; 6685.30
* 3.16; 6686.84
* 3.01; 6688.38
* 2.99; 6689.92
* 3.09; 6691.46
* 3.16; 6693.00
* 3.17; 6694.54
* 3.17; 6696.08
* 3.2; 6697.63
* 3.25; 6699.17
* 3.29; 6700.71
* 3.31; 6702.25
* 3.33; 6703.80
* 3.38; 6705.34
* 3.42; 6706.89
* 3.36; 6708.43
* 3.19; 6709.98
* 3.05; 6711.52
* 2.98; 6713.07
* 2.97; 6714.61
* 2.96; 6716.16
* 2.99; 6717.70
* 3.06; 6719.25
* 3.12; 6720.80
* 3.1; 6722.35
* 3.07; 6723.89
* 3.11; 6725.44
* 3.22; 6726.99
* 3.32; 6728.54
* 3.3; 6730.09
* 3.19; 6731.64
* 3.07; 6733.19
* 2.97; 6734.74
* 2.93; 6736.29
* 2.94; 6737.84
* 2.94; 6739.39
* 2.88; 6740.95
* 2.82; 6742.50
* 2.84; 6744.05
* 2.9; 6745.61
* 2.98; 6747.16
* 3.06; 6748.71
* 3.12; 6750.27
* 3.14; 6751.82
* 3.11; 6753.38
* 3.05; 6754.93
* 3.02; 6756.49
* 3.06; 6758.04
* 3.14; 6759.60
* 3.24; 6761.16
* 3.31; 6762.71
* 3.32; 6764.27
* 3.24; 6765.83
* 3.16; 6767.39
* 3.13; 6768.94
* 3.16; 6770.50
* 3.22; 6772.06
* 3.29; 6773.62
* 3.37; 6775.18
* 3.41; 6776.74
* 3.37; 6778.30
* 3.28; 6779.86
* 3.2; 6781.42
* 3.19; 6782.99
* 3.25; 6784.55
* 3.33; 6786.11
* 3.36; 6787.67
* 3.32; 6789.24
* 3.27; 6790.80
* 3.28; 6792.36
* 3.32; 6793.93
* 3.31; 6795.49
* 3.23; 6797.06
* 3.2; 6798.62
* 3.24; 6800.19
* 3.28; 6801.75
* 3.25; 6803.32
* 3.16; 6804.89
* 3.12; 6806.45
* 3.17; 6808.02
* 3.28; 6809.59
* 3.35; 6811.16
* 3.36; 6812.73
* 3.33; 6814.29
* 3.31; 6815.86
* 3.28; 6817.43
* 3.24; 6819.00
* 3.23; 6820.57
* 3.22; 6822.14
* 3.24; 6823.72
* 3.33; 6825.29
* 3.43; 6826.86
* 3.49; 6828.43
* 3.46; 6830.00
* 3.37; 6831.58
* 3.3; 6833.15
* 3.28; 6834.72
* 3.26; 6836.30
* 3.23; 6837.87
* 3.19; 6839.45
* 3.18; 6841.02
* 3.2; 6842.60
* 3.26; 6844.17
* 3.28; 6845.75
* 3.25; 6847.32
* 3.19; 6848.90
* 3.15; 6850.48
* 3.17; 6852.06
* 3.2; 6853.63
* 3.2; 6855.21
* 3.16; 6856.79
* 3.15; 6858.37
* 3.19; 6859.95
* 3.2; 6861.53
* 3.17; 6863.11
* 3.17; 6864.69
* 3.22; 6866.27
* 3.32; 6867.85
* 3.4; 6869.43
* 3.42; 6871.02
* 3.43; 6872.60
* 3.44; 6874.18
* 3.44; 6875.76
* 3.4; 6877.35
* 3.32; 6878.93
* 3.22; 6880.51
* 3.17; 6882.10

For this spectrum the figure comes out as 0.0956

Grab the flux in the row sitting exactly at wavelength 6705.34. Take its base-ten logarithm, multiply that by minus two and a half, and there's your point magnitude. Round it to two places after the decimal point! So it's -1.32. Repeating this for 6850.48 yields -1.25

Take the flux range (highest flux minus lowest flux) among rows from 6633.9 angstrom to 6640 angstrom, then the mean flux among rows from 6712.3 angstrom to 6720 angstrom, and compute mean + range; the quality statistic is 3.1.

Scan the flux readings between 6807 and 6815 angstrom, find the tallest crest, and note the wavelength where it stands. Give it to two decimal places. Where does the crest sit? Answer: 6812.73 angstrom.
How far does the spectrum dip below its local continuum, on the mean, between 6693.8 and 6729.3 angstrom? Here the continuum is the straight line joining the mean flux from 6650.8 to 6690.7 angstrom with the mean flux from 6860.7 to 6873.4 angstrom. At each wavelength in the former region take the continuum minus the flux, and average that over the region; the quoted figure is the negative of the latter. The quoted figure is -0.14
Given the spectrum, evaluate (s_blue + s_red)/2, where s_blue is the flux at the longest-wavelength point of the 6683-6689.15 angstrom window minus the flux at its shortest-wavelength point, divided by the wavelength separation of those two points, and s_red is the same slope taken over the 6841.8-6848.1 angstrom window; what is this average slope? -0.043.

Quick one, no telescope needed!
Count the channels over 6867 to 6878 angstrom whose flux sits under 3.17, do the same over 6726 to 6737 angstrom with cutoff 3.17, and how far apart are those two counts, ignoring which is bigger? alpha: 3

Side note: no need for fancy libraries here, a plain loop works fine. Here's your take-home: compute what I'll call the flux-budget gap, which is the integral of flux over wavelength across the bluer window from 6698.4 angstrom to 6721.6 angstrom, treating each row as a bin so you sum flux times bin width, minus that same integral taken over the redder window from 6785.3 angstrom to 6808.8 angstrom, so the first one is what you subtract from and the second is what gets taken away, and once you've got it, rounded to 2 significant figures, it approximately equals -2.8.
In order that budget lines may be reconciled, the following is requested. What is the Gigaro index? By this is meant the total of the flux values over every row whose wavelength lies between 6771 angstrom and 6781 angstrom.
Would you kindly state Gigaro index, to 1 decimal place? 19.9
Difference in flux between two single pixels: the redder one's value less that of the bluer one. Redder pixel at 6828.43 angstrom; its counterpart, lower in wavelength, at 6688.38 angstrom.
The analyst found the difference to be 0.48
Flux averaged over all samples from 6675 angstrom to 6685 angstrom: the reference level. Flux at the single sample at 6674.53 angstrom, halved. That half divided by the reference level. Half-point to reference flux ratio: 0.506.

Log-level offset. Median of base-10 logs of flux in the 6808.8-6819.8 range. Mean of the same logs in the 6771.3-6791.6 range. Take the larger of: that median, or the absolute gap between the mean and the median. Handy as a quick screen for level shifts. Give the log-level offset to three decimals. 0.520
